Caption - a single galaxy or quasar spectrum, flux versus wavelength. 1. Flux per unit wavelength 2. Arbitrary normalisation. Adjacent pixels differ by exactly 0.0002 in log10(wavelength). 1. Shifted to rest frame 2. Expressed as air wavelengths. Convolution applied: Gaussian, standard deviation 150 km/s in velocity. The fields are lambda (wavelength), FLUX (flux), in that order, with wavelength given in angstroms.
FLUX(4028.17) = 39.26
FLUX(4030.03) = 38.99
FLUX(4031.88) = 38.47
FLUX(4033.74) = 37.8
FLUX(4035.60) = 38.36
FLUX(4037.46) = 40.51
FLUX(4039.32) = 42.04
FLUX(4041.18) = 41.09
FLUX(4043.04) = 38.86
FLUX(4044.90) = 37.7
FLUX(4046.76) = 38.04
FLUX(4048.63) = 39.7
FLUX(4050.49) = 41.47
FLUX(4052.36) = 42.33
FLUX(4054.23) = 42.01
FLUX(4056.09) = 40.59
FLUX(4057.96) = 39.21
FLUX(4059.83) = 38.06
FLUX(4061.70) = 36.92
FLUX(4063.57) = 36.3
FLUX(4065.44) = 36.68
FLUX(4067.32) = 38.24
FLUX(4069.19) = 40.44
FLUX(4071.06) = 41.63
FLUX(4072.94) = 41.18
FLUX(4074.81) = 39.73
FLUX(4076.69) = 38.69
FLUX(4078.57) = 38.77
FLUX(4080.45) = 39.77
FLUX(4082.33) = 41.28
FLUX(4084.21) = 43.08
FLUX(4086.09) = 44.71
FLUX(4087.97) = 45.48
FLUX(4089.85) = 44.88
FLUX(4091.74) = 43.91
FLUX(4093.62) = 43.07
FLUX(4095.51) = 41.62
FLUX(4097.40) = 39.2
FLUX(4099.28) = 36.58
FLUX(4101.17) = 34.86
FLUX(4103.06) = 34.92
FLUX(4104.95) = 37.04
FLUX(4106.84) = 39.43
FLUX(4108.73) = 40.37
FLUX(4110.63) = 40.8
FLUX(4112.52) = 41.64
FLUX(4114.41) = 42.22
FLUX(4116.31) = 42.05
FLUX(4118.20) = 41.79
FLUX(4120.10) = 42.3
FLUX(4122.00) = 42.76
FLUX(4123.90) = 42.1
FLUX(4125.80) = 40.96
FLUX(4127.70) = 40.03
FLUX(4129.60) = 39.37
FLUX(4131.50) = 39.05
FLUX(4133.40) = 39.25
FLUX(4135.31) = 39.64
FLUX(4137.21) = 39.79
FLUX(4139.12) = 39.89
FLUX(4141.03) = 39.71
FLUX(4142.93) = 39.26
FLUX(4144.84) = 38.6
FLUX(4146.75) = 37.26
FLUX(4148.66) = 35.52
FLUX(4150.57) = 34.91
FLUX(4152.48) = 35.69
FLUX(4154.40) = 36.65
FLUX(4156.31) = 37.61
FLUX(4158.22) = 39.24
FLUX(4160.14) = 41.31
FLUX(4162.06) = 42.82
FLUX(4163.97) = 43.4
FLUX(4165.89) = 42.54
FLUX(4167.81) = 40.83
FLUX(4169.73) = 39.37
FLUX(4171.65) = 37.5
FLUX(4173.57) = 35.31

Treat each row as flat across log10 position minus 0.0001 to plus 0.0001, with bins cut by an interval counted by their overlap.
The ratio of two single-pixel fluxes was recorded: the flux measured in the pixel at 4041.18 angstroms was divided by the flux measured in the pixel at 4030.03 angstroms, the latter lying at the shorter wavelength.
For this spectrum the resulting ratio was 1.05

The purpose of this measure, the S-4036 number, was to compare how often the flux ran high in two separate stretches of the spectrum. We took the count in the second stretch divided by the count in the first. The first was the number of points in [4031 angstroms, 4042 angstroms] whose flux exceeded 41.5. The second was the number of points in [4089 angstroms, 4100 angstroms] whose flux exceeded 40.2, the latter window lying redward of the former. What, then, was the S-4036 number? 4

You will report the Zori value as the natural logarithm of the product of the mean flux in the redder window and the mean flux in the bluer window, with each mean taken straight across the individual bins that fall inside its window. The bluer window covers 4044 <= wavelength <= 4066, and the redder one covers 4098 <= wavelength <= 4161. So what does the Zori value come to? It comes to 7.33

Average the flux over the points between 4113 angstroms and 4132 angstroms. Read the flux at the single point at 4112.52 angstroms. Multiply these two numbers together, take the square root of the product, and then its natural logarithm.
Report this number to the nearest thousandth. 3.725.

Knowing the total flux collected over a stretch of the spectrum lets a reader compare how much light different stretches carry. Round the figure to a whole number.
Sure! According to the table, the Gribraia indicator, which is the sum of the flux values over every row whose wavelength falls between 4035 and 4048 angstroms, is 277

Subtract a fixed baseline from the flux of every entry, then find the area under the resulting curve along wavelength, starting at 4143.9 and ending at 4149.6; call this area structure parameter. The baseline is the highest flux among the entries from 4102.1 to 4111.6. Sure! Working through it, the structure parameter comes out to -21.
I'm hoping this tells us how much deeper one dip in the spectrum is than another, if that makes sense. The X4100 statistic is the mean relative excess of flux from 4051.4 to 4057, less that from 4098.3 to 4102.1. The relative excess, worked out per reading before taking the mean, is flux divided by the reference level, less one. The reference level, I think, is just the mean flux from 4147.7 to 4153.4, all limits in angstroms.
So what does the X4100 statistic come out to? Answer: 0.17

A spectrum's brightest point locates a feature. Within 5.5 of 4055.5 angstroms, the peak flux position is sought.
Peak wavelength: 4052.36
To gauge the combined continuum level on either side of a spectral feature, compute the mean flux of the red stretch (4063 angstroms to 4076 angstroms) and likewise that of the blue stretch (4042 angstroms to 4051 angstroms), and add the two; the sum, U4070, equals 78.3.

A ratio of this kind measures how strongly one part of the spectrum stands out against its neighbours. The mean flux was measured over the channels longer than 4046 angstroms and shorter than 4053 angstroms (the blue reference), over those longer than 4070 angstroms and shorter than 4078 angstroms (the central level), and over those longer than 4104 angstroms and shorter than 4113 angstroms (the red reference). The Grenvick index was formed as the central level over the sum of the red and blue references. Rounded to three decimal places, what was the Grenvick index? 0.502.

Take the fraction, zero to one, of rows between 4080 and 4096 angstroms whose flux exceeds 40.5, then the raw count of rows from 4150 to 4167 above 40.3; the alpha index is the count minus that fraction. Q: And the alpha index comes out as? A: 3.1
